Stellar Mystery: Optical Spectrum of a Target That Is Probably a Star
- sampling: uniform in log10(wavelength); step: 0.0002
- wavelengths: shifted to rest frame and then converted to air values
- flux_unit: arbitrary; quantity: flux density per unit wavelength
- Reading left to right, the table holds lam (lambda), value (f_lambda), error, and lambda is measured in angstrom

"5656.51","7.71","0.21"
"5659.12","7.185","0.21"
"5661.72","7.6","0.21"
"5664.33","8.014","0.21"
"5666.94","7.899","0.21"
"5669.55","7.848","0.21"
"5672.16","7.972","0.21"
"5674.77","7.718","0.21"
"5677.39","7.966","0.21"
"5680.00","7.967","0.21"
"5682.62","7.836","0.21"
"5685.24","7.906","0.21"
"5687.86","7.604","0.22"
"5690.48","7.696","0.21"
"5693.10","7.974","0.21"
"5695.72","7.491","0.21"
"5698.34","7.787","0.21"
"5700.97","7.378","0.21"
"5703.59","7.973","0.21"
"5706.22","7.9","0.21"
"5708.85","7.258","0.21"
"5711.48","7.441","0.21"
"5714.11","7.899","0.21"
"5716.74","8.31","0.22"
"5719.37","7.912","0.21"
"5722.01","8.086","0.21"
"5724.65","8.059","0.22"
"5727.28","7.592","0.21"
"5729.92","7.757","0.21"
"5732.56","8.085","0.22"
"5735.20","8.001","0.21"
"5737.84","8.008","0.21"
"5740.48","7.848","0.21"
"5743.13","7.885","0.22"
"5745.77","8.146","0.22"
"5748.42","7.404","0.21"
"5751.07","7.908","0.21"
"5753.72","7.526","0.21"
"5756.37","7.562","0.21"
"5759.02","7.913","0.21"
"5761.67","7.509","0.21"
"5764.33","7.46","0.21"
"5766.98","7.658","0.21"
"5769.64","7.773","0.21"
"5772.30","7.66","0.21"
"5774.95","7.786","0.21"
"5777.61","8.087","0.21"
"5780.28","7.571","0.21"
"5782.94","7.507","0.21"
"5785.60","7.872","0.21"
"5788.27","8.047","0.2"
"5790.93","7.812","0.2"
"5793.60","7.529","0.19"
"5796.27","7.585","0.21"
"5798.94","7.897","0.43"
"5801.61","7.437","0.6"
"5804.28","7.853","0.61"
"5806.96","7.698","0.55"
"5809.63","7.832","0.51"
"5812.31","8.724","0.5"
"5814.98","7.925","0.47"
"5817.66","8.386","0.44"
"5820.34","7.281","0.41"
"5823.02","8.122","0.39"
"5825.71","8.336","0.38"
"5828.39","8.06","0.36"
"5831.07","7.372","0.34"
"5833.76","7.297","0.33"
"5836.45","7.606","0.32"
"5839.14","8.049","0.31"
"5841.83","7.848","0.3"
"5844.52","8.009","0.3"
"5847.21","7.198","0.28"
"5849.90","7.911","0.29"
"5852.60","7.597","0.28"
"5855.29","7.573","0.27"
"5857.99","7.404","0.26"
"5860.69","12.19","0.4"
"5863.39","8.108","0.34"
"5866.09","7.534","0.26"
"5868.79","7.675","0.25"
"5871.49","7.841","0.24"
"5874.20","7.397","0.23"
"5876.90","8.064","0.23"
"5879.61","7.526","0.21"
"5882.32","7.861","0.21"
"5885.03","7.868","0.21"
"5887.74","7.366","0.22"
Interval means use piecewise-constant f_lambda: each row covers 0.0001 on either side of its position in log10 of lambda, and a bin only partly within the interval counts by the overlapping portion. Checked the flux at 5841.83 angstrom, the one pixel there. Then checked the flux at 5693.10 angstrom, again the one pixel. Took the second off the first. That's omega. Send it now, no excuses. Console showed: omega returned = -0.13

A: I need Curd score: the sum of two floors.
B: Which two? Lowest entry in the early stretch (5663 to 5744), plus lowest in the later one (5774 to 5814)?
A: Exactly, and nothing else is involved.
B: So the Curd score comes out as 14.7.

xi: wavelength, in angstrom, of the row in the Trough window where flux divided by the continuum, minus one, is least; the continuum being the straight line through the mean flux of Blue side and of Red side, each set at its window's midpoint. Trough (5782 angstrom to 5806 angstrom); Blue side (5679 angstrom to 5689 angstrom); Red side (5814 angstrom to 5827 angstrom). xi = 5801.61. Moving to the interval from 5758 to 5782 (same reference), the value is 5764.33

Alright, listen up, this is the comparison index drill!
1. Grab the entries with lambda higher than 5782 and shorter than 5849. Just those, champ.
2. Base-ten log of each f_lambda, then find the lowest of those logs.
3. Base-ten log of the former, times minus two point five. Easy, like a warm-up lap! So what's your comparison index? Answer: 0.167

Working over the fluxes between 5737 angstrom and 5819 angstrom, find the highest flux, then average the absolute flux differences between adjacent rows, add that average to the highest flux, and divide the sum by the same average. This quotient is 30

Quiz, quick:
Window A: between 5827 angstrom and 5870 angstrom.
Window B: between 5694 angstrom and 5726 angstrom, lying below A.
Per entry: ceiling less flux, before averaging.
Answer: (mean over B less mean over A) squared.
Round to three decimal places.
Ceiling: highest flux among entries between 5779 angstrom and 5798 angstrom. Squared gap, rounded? 0.030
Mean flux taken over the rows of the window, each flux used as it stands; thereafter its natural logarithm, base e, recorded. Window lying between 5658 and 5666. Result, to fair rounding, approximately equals 2.03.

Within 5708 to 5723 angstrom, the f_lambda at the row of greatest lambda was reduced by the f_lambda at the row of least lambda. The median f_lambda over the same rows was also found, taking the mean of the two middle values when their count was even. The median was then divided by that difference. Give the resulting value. 10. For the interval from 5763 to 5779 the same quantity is 12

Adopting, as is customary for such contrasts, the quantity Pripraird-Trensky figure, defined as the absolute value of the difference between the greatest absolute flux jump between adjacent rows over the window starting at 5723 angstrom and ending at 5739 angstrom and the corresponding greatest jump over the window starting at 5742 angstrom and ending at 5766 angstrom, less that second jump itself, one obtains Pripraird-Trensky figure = -0.47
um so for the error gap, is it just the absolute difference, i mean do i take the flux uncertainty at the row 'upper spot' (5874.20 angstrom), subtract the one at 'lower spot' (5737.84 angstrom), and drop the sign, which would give 0.02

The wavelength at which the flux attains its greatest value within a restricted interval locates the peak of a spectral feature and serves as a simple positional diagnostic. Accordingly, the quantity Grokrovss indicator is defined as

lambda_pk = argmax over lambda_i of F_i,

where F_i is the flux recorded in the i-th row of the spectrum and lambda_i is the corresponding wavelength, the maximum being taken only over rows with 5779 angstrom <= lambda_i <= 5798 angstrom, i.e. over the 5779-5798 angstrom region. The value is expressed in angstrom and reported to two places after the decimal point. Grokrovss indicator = 5788.27 angstrom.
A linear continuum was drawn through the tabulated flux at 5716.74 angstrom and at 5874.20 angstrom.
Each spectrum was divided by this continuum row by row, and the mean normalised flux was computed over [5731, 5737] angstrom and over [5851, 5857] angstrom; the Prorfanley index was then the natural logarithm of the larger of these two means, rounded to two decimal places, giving 0.01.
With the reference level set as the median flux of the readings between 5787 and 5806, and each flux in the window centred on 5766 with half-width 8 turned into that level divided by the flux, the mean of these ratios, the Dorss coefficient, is 1.02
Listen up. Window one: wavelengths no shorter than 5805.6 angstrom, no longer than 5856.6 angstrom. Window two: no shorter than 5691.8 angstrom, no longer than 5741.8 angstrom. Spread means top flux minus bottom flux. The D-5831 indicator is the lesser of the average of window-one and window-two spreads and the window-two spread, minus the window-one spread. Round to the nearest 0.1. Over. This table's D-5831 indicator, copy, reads -0.5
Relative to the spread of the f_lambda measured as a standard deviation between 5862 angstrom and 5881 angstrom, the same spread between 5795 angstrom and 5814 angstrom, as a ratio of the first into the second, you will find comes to 1.5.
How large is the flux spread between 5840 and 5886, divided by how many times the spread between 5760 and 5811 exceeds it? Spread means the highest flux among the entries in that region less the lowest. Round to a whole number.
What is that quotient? 38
